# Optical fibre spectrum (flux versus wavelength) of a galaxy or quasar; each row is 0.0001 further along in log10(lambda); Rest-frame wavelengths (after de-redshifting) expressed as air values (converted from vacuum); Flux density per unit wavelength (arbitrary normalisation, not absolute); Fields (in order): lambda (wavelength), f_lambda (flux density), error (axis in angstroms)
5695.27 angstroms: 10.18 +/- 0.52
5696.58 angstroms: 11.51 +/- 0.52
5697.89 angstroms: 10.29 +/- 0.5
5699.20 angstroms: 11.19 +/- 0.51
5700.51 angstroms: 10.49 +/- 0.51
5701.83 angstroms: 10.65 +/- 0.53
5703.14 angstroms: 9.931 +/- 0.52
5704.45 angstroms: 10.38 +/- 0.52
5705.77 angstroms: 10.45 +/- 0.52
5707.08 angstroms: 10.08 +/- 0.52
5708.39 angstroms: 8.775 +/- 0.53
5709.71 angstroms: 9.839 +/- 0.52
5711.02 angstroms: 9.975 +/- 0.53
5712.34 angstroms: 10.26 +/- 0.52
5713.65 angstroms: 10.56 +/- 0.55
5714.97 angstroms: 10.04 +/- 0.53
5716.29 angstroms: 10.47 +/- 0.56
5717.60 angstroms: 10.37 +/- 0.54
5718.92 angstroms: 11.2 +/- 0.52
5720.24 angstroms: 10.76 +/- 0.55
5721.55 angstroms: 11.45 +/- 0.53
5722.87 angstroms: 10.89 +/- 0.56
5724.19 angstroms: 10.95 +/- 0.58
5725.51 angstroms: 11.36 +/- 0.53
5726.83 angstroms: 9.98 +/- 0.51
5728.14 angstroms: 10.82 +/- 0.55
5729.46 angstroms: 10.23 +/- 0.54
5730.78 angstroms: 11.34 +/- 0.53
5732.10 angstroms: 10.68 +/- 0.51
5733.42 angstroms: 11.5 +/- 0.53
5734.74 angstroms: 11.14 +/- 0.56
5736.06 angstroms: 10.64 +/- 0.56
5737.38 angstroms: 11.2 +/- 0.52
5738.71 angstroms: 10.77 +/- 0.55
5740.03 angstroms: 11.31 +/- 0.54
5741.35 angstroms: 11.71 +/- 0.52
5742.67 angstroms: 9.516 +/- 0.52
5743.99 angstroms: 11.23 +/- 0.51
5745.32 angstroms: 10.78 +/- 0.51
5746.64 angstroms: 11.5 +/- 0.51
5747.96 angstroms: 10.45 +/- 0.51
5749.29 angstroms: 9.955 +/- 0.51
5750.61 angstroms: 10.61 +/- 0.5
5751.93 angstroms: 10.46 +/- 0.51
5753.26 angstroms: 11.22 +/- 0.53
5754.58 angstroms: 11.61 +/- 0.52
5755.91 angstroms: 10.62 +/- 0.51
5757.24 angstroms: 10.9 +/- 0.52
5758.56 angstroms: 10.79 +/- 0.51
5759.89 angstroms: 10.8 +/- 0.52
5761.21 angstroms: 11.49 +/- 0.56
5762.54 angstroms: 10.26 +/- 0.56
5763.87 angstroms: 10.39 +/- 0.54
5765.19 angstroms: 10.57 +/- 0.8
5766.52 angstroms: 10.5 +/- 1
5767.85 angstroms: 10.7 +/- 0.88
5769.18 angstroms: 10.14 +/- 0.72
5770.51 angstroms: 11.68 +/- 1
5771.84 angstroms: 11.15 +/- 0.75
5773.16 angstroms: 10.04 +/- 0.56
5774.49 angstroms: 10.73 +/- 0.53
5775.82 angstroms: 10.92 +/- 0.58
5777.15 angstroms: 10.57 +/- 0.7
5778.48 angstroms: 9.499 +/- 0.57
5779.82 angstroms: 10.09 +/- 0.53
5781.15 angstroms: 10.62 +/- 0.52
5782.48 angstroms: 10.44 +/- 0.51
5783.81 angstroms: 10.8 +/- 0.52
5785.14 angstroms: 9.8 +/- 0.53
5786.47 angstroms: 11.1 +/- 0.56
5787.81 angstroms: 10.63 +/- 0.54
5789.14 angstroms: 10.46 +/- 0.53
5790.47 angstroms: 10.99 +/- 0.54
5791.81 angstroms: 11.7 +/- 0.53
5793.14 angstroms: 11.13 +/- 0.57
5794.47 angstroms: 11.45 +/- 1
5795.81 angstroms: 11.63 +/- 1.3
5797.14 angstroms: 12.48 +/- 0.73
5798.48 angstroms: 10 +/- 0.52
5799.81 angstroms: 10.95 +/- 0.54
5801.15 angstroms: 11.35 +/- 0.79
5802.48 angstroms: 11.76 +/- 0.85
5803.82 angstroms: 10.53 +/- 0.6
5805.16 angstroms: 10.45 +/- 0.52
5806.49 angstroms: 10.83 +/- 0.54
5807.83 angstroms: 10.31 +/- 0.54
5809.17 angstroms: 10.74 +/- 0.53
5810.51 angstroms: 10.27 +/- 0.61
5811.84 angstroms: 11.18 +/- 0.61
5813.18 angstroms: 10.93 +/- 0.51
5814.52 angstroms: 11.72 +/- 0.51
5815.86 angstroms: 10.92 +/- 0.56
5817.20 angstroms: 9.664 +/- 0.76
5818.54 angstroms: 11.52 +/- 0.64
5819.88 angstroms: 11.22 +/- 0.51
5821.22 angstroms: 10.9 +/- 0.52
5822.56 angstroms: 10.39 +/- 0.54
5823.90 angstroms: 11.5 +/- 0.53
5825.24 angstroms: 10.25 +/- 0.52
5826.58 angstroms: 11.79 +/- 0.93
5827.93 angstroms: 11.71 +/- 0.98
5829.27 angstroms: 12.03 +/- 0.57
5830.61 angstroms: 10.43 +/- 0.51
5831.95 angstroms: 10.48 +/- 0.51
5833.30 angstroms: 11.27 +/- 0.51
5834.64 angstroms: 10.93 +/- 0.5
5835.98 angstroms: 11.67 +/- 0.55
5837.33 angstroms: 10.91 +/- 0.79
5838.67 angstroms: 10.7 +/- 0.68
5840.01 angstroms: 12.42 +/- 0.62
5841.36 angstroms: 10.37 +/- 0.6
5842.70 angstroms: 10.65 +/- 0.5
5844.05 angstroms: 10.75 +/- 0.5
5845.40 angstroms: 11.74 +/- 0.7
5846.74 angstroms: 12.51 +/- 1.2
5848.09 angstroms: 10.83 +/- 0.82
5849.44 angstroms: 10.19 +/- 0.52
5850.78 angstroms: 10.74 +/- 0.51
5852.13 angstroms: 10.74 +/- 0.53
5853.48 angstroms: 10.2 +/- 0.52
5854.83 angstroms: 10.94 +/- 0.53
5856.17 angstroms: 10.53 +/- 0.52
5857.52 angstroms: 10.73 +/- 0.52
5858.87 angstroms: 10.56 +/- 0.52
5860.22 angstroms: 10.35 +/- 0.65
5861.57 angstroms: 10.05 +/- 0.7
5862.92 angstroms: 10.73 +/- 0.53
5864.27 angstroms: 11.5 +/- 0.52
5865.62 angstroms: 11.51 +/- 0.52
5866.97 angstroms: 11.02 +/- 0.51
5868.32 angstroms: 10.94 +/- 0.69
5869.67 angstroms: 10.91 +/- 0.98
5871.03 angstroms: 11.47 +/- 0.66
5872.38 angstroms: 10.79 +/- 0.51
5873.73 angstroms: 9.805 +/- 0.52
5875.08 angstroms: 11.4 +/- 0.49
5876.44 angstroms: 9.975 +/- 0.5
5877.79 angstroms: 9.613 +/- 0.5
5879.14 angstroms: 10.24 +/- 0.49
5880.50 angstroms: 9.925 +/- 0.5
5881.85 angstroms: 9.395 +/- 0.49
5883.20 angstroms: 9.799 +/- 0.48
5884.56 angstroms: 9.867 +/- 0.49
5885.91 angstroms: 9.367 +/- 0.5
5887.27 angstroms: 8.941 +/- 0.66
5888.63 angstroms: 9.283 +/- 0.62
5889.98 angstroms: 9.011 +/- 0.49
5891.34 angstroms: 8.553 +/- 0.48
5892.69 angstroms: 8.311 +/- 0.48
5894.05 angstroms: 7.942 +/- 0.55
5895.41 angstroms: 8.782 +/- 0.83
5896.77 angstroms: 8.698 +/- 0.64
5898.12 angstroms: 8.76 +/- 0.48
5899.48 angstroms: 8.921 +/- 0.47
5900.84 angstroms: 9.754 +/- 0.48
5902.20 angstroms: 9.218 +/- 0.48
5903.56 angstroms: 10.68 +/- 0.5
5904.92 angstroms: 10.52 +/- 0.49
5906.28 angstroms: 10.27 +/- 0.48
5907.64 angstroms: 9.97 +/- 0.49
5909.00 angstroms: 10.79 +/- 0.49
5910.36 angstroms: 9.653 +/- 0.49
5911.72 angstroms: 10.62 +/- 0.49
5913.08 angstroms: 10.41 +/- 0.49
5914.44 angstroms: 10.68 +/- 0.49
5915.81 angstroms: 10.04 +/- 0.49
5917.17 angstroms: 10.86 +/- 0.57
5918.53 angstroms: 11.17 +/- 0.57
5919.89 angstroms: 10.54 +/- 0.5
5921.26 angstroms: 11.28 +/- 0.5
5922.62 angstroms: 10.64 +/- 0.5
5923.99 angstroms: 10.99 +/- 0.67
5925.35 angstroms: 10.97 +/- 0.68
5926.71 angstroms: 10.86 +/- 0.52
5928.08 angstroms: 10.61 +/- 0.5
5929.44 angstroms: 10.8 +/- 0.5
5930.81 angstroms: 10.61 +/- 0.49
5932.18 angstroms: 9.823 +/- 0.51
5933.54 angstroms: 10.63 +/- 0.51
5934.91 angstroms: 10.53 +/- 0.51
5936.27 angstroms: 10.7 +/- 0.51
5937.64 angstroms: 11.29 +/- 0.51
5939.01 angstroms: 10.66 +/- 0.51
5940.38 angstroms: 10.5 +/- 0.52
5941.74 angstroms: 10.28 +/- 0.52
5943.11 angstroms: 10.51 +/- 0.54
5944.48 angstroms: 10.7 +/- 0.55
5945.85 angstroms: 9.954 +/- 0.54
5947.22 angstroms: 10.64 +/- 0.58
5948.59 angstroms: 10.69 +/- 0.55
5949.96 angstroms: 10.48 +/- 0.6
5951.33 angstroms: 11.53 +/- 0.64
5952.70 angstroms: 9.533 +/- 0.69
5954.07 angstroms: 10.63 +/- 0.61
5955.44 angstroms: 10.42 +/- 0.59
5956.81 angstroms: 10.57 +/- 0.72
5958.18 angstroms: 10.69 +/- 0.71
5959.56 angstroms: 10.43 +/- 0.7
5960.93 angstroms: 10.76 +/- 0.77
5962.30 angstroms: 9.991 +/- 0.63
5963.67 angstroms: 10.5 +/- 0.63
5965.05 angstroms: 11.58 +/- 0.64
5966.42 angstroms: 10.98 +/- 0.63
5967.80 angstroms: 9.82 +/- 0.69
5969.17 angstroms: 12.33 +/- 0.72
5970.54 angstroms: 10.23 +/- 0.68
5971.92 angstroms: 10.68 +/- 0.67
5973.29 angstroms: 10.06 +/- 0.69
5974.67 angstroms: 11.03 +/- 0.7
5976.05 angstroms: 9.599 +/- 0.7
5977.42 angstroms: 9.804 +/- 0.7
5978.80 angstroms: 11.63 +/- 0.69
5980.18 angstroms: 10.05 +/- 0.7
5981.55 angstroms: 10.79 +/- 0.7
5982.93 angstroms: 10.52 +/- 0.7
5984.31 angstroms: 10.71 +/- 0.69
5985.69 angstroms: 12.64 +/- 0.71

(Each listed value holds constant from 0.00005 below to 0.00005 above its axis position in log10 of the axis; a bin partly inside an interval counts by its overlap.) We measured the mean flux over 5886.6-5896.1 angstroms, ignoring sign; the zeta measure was 8.69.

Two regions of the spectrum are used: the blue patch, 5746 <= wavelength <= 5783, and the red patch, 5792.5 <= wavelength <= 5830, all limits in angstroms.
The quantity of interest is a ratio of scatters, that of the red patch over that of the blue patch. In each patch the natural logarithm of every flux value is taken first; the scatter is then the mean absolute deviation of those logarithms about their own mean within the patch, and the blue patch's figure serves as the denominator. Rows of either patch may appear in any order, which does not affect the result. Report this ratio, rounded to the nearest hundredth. 1.36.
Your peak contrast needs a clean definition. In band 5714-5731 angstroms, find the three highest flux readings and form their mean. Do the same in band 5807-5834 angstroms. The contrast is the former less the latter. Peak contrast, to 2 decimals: -0.46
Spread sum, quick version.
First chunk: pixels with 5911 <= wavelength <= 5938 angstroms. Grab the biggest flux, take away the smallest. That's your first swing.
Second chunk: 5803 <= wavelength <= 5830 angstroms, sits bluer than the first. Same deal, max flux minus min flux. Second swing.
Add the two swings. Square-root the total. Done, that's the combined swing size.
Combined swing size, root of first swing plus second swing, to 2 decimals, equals 1.96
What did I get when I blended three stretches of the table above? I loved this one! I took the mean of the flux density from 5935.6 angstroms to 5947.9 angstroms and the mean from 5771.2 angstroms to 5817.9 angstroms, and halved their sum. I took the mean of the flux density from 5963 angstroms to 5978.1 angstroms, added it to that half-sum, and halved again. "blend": 10.6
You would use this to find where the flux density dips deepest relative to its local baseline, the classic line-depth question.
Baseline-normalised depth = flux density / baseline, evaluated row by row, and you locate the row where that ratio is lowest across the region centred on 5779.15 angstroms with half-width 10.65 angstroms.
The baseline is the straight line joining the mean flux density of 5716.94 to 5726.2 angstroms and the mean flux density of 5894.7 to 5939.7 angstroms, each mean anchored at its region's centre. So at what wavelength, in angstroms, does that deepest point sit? 5778.48 angstroms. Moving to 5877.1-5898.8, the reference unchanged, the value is 5894.05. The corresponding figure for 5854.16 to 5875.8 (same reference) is 5873.73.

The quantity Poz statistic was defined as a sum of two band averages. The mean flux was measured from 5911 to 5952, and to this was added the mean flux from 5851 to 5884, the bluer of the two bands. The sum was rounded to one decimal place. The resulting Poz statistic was 21.2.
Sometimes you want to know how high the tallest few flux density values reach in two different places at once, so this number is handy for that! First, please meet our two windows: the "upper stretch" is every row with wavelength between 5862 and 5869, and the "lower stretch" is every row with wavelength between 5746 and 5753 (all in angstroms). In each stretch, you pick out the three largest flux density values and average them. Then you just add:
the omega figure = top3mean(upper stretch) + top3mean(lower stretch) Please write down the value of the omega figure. 22.2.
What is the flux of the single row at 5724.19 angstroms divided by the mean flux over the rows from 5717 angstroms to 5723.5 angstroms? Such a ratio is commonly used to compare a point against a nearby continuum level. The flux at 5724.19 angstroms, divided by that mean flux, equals 1.00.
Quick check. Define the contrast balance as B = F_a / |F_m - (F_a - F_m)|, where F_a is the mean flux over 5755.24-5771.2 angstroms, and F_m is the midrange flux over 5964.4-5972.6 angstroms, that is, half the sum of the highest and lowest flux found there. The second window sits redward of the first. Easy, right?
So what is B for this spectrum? 0.94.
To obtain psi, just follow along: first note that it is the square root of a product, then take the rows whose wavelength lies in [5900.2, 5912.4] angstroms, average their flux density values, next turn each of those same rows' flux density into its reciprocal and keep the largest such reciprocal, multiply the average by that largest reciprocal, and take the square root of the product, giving 1.050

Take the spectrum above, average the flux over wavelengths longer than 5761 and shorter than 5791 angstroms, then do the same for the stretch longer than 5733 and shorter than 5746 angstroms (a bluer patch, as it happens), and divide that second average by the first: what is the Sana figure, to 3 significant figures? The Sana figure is 1.04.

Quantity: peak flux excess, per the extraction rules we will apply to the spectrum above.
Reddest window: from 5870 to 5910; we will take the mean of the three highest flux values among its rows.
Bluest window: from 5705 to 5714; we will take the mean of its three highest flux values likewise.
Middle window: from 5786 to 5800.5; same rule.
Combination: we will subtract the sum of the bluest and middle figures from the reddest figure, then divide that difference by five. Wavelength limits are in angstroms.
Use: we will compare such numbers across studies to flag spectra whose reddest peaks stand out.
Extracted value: -2.2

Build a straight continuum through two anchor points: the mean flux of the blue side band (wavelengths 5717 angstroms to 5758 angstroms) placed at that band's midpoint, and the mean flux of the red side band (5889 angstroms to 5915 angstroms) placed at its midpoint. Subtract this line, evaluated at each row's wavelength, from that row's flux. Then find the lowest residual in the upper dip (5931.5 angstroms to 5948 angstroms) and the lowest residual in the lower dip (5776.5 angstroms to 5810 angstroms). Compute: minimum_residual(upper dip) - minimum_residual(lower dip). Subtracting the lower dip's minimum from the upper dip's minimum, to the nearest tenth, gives 1.6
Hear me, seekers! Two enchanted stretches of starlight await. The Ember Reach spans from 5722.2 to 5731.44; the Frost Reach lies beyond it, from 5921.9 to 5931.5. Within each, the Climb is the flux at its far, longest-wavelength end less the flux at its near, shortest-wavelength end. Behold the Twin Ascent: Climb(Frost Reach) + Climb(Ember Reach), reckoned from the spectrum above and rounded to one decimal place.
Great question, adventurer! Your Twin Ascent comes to 0.4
